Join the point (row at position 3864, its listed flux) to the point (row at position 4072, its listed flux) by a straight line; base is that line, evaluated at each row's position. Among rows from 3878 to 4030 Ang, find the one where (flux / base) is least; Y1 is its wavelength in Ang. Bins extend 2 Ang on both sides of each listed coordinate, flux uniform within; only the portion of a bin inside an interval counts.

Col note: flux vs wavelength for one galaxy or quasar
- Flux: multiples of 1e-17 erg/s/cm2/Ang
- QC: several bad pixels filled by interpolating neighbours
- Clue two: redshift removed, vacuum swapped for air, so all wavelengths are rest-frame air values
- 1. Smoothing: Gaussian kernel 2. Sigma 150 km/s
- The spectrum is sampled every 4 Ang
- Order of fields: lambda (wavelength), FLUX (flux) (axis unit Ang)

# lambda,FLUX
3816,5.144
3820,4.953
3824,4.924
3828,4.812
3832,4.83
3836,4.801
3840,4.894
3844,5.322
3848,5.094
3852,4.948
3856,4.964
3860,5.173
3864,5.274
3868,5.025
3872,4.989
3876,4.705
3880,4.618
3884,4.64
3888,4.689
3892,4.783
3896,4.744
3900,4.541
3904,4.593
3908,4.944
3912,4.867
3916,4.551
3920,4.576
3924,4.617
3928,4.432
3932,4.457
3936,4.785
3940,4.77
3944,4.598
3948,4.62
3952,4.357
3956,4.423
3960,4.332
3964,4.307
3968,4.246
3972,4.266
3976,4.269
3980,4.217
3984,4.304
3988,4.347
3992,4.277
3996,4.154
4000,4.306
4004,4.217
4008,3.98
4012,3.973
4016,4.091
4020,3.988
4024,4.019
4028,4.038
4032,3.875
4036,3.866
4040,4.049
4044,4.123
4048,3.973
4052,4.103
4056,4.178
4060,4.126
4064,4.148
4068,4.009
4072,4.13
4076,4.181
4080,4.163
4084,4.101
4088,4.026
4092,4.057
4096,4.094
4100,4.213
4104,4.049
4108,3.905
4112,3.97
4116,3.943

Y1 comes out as 4008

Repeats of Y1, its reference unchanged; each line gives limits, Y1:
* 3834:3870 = 3836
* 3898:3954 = 3900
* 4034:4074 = 4036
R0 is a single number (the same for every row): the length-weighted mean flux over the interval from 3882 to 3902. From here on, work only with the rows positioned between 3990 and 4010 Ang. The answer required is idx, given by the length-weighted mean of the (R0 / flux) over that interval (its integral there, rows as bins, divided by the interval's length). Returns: 1.12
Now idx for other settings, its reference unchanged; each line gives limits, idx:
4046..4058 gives 1.15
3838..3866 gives 0.92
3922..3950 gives 1.02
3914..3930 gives 1.03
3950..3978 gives 1.08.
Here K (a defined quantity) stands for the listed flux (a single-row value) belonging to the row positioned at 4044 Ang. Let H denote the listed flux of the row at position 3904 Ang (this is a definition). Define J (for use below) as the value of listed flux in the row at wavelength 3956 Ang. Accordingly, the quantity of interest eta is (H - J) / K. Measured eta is 0.04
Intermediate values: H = 4.593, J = 4.423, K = 4.123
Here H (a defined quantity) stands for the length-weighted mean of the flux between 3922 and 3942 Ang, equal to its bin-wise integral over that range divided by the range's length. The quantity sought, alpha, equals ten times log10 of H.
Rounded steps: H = 4.6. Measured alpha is 6.6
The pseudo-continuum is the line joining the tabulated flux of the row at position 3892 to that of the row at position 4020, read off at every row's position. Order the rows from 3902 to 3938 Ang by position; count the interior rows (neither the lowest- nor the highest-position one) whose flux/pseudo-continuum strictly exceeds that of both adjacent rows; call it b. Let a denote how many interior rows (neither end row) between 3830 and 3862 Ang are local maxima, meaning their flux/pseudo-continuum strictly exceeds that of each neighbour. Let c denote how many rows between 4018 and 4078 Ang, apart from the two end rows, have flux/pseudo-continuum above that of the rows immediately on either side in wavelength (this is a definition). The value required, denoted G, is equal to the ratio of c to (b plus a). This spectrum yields 1.3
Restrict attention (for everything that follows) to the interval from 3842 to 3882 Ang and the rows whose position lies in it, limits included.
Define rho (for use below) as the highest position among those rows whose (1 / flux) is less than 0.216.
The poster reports 3876 Ang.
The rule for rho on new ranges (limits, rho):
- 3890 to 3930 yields 3912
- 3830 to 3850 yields 3848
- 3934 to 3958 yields 3940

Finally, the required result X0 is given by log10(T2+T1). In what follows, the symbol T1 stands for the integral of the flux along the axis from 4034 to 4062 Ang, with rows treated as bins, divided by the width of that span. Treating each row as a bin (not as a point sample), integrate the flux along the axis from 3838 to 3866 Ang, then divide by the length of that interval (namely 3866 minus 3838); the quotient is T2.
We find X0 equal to 0.96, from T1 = 4.06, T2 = 5.1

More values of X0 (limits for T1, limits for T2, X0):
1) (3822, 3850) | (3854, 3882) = 1.00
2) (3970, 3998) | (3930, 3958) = 0.95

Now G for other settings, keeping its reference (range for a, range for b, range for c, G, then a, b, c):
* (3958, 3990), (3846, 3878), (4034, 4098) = 2.0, 1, 1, 4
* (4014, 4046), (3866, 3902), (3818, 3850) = 1.0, 1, 1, 2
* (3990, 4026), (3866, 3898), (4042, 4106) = 1.3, 2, 1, 4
